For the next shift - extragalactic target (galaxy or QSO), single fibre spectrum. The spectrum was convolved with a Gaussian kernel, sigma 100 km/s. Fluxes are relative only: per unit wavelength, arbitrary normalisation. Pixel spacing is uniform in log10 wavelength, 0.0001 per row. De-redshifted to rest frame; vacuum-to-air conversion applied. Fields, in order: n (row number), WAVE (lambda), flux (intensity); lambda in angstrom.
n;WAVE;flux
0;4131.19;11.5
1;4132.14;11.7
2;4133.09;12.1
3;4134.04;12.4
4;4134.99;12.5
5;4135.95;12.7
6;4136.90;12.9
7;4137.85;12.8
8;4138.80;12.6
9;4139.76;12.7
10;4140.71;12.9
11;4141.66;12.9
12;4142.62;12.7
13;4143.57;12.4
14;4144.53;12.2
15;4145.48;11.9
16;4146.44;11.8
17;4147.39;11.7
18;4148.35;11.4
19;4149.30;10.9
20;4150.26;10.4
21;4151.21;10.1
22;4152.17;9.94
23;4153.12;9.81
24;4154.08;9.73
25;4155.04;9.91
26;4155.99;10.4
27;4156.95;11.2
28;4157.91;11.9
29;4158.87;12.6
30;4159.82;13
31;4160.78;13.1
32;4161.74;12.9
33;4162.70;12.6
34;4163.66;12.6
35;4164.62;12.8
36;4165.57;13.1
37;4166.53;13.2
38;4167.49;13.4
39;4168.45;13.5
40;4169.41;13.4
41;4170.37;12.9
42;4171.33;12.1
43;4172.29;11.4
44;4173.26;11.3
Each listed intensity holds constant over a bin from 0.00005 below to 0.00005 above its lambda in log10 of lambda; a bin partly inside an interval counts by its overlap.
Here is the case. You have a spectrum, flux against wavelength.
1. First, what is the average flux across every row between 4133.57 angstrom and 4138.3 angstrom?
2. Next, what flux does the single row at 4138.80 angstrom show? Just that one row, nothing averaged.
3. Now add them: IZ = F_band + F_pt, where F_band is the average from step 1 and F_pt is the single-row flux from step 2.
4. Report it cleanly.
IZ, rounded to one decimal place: 25.3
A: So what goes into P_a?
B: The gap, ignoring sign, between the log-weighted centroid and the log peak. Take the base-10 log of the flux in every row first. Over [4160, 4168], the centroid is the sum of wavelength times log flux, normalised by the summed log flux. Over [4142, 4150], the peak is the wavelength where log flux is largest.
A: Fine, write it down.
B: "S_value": 21.5 angstrom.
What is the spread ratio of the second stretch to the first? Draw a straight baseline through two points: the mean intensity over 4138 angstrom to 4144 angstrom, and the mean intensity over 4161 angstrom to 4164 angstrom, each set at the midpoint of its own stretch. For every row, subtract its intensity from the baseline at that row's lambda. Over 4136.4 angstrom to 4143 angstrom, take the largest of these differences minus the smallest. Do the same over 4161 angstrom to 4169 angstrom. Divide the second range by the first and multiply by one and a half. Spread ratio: 4.5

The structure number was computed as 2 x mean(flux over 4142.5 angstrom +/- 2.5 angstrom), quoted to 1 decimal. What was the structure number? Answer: 25.2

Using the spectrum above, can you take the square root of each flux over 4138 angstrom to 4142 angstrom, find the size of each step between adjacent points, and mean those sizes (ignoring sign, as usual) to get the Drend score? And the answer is 0.014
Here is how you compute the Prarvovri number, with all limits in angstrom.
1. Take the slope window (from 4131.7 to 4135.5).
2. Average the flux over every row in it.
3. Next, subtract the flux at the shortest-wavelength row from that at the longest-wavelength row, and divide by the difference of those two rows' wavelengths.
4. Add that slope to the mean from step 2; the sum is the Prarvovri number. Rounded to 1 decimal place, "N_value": 12.5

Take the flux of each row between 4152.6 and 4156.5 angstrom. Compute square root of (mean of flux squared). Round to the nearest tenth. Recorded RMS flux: 10.0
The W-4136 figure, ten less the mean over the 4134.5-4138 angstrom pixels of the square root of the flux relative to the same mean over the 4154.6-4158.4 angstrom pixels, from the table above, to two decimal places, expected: 8.92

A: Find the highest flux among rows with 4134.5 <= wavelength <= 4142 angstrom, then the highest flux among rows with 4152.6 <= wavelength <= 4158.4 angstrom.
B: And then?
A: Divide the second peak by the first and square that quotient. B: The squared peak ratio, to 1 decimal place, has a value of 0.9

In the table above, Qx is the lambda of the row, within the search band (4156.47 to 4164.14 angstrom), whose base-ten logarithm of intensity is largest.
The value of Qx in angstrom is 4160.78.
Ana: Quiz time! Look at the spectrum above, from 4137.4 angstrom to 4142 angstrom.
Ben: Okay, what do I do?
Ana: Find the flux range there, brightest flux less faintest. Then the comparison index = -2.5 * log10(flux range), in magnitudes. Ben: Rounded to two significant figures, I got 1.3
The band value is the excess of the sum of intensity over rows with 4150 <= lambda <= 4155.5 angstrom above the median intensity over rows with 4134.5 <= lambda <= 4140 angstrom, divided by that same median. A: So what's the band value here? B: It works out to 3.7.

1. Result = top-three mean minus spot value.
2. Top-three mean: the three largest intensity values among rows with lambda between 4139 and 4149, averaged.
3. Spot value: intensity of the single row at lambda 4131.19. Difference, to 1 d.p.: 1.3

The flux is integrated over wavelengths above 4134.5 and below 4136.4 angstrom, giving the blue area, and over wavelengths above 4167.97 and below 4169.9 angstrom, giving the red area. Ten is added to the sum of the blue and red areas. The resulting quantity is 59.8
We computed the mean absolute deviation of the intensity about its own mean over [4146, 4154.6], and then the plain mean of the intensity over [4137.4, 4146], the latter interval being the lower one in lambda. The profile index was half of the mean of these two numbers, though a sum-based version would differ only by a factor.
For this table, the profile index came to 3.32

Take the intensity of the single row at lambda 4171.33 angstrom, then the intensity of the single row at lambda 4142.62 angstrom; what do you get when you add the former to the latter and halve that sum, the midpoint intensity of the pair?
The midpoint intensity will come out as 12.4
